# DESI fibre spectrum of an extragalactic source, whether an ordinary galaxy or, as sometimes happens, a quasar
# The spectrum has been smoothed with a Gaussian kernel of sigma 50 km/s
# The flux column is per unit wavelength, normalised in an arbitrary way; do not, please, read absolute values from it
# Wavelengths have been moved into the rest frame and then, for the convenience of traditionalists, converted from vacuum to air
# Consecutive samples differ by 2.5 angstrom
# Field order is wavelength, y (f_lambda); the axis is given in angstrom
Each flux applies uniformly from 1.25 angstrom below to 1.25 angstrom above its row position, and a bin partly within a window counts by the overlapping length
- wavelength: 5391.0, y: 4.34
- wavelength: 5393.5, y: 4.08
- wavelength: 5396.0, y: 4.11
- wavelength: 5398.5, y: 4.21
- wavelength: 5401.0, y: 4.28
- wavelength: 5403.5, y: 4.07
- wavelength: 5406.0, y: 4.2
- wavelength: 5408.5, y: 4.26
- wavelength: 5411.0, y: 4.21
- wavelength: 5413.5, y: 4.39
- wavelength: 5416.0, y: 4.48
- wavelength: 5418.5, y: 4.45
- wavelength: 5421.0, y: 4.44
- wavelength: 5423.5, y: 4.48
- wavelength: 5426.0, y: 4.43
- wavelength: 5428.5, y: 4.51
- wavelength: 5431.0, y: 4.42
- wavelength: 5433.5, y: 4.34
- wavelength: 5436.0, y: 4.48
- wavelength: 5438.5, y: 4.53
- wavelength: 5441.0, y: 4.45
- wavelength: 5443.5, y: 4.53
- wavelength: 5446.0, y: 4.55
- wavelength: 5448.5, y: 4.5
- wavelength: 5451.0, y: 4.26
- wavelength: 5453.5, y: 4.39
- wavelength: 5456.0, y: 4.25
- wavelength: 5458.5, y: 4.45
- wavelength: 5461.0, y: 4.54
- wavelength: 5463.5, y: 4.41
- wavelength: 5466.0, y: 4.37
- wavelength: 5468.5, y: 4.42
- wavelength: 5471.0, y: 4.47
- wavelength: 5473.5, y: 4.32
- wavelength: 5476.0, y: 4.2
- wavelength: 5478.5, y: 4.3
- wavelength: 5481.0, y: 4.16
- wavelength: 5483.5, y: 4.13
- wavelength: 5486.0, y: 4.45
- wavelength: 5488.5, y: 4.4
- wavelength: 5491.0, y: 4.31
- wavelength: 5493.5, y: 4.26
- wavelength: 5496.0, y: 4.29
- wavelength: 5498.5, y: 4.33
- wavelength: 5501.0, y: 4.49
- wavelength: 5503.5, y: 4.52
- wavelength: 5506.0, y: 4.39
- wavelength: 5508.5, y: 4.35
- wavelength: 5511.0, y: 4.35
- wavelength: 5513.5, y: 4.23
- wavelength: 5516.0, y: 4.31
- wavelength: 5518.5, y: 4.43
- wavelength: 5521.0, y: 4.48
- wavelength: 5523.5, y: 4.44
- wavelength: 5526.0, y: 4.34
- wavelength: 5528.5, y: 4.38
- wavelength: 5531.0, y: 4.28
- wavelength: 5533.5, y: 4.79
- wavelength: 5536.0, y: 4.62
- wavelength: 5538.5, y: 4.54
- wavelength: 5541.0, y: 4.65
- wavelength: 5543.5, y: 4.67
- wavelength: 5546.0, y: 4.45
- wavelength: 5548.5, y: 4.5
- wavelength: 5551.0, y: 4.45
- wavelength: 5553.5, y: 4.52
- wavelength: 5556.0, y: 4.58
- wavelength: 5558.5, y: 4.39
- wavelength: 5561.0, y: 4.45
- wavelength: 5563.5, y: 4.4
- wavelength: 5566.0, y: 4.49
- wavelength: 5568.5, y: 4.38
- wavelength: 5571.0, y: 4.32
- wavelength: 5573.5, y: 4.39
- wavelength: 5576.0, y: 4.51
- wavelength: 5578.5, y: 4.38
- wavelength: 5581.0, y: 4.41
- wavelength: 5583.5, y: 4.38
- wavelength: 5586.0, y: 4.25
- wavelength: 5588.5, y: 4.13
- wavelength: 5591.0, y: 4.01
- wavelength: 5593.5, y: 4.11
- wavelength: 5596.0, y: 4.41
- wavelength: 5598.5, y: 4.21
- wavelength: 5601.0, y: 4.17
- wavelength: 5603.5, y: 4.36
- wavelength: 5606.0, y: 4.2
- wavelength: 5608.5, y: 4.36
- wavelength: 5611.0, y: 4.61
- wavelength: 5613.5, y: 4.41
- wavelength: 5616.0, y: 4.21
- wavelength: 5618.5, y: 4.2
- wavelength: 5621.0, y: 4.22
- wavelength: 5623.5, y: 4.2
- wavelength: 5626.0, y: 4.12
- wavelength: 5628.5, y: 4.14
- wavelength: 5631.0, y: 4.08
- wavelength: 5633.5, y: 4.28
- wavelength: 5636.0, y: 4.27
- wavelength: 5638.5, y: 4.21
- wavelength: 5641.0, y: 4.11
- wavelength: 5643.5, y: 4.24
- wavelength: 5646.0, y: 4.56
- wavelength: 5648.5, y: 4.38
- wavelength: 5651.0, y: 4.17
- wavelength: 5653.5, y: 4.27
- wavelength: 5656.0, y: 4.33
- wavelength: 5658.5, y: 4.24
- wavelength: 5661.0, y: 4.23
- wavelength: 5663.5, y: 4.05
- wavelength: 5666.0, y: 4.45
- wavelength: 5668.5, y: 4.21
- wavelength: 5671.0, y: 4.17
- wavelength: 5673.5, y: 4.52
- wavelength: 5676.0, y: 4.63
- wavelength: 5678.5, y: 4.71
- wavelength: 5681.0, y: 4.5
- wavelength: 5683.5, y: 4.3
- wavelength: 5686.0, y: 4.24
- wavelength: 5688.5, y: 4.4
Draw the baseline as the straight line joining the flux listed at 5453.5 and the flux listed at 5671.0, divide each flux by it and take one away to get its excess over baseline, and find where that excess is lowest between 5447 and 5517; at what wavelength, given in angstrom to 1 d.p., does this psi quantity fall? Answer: 5483.5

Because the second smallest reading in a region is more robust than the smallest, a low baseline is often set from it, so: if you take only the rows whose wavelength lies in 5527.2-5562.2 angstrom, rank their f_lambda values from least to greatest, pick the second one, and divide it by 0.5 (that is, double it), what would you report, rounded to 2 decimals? 8.76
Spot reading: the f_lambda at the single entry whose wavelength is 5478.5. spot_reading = 4.3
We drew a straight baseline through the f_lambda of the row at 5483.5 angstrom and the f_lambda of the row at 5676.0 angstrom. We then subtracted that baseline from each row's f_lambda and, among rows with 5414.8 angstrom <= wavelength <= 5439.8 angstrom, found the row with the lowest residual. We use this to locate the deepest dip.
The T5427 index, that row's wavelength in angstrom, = 5433.5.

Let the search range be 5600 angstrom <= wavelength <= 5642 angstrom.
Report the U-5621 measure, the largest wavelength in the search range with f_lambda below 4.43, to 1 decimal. 5641.0 angstrom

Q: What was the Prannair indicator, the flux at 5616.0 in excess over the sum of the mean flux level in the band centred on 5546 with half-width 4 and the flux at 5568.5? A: -4.71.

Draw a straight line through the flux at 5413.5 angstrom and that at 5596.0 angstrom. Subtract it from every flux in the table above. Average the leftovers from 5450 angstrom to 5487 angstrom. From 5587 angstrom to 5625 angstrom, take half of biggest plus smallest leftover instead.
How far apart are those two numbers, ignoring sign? 0.046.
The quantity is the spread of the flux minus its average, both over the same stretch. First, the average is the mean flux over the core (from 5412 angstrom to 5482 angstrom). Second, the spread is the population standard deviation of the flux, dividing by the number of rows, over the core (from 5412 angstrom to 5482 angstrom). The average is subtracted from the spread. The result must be -4.31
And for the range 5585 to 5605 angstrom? -4.08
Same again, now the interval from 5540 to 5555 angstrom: -4.45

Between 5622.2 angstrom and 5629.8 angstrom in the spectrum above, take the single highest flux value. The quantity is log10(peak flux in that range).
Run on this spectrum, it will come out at 0.623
